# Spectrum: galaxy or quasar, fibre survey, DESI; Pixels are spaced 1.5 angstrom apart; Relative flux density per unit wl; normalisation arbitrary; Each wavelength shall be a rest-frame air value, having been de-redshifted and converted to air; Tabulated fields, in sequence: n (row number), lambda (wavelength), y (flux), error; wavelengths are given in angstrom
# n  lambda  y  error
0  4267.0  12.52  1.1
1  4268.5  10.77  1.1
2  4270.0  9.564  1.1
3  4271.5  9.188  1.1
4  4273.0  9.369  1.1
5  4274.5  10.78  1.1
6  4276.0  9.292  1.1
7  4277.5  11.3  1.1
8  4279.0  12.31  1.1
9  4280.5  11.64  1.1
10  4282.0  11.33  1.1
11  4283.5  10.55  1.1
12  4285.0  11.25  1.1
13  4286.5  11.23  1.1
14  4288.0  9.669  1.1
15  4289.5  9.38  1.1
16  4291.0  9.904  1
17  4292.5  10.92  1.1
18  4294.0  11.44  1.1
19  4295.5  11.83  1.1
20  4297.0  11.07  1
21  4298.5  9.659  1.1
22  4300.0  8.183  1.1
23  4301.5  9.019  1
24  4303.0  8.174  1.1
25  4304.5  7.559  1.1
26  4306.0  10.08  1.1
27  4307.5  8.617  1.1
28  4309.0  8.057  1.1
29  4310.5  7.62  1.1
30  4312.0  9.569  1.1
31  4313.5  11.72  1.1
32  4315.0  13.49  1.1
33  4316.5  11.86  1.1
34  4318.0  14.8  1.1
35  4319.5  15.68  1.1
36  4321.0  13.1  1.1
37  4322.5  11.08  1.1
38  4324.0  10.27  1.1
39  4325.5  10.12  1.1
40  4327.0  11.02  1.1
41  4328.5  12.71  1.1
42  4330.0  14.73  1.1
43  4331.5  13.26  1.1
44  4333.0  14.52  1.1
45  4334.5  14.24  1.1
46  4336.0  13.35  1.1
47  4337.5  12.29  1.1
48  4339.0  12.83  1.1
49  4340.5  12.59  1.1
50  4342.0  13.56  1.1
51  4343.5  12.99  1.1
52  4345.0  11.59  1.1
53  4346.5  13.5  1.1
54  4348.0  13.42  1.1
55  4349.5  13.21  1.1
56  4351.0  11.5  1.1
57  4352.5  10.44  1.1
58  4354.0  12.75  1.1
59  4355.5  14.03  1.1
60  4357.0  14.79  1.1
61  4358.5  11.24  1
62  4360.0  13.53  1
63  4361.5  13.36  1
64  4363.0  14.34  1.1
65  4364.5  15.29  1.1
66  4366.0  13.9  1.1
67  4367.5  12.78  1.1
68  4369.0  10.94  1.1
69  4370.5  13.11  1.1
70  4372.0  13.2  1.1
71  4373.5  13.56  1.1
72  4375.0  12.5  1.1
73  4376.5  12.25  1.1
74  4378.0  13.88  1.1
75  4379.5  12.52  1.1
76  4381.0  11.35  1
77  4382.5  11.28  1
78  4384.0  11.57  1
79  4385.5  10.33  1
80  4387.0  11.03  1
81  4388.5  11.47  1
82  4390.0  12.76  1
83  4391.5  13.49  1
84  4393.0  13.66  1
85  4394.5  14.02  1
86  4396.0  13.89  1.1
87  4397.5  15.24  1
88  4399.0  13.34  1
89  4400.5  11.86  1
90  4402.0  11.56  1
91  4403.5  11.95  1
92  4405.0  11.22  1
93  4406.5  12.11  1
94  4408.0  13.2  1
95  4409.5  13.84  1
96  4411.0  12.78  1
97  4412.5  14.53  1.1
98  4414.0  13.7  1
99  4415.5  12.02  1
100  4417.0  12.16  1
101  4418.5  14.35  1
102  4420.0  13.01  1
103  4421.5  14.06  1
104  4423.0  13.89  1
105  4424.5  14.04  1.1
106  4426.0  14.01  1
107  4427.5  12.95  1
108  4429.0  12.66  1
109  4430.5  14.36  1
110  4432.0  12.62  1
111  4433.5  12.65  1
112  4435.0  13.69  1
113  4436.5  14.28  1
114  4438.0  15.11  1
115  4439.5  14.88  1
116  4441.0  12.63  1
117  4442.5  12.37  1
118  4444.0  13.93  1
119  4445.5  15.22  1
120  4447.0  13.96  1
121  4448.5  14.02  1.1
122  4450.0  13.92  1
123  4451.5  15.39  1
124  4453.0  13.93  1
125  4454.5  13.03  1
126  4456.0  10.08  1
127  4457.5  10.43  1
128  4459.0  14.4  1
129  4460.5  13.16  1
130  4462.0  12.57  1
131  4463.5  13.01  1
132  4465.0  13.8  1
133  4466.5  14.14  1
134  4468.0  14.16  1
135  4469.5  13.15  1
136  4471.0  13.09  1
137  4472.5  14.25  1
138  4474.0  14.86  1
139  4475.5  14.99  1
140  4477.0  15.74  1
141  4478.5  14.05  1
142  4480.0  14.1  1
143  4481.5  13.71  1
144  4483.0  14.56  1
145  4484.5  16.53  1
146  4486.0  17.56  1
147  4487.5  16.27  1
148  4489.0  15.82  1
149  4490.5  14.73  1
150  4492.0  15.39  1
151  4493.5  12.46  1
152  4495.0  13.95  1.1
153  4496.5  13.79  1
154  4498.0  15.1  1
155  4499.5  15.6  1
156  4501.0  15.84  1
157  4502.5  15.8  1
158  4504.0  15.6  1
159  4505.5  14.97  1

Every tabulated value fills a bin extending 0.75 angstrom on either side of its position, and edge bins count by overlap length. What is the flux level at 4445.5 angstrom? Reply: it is 15.22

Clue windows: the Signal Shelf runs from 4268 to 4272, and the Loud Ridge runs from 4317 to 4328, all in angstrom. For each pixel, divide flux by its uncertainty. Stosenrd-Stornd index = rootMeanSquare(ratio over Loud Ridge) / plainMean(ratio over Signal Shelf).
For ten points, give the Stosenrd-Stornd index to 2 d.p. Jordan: 1.27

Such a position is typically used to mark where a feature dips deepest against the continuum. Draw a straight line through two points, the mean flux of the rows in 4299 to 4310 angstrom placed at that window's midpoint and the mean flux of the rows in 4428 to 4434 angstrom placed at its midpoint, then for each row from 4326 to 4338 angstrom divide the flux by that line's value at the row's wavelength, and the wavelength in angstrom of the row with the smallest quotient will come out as 4327.0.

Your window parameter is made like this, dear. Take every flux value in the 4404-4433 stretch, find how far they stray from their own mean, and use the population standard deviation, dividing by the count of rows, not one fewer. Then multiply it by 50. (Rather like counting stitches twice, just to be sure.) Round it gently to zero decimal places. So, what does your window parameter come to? 46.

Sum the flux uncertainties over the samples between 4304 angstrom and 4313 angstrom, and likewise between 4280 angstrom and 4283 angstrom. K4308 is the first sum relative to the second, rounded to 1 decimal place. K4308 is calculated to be 3.0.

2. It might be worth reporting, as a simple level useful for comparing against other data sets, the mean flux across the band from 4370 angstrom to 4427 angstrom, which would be 12.9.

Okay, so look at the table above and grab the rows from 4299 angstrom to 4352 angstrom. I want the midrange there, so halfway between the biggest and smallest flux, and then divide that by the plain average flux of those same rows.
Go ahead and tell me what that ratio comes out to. 0.99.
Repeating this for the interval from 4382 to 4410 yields 1.02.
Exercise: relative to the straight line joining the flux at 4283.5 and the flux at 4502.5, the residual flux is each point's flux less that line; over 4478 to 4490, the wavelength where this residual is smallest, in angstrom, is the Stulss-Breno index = 4481.5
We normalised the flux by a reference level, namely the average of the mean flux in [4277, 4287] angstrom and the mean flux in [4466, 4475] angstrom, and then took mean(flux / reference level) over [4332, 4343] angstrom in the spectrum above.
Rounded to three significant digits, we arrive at 1.05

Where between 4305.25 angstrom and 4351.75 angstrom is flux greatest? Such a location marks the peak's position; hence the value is 4319.5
